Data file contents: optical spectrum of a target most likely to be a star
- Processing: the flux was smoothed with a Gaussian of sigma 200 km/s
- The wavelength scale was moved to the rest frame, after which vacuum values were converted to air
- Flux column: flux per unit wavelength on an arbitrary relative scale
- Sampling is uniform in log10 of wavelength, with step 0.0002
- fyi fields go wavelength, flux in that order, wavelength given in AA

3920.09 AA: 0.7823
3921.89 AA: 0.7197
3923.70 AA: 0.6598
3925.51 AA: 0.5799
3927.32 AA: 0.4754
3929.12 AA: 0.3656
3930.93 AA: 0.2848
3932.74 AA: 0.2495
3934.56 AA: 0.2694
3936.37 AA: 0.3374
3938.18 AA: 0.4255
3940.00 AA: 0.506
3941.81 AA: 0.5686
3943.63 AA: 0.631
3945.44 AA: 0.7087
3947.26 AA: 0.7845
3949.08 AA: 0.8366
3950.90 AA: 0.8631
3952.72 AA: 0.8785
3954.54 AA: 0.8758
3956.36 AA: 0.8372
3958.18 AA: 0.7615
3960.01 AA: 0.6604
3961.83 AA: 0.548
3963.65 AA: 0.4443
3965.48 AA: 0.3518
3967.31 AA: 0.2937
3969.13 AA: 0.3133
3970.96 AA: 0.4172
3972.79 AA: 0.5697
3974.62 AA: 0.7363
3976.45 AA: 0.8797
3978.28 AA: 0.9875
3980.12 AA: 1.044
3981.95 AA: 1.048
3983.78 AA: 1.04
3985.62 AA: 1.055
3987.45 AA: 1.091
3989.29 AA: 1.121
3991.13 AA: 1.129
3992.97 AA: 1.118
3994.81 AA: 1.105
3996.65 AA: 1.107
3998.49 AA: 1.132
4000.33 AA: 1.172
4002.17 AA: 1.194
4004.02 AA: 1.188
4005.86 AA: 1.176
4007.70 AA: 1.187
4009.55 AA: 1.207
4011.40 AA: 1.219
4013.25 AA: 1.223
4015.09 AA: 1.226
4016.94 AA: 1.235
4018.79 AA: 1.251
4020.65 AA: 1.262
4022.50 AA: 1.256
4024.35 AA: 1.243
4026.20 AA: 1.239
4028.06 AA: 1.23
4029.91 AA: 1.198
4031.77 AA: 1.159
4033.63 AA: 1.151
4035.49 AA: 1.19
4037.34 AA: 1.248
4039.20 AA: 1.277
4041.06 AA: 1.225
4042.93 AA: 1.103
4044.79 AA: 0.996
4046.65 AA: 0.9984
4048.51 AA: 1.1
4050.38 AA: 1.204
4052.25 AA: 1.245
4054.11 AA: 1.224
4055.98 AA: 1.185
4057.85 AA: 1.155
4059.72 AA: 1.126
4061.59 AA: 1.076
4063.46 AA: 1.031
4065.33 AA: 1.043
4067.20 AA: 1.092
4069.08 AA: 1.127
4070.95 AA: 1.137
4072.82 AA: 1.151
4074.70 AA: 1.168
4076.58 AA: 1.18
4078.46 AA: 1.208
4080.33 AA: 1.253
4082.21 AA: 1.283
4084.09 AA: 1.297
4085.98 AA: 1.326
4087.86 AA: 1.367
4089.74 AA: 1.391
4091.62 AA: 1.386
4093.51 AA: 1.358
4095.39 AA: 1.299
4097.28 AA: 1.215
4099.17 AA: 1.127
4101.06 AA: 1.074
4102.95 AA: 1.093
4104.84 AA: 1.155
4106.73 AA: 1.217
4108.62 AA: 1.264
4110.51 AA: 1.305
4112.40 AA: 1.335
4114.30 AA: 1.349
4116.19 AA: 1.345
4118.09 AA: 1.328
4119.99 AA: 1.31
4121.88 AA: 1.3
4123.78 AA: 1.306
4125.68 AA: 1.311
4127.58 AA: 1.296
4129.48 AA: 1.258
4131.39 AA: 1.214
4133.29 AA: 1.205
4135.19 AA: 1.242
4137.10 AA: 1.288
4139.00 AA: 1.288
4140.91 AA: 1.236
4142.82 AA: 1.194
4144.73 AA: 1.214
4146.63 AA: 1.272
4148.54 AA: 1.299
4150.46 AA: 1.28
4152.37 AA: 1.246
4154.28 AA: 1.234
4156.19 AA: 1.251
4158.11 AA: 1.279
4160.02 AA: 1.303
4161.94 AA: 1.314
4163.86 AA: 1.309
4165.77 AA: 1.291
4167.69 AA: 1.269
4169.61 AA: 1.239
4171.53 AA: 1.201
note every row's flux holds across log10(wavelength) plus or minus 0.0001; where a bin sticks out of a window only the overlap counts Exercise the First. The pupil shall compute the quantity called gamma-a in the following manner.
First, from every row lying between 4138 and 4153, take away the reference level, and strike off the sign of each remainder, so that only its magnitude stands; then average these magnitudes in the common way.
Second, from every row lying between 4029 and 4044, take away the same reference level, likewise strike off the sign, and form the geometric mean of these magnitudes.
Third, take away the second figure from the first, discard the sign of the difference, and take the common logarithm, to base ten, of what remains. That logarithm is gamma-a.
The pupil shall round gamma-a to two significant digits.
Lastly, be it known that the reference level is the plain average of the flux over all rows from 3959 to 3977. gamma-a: -1.2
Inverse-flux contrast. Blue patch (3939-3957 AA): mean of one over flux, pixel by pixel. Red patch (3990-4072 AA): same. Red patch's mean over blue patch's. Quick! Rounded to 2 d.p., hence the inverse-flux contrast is 0.62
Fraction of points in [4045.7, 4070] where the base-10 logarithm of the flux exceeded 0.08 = 0.23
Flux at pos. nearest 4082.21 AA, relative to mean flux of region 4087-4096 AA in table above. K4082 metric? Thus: 0.94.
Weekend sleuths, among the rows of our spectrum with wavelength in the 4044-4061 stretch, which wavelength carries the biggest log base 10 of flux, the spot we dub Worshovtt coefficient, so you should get 4052.25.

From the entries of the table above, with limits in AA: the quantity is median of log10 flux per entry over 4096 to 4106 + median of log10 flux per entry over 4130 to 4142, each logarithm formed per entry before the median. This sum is 0.14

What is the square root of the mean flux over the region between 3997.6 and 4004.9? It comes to 1.08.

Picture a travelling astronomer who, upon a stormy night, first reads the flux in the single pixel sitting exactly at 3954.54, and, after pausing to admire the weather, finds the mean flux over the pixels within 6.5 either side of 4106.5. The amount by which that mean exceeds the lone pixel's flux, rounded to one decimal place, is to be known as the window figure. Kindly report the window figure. 0.3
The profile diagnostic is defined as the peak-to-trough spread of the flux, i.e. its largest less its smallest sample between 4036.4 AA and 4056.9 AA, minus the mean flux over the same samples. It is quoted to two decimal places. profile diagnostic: -0.88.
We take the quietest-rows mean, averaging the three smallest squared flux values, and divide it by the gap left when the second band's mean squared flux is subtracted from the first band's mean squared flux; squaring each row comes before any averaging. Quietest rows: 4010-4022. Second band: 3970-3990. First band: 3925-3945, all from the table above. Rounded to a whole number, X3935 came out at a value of -2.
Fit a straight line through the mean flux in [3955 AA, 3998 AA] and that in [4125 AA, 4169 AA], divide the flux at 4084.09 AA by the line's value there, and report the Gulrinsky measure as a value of 1.18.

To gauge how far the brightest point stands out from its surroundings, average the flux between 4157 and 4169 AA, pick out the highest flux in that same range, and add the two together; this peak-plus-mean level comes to 2.61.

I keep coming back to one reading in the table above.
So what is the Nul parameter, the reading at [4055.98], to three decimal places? 1.185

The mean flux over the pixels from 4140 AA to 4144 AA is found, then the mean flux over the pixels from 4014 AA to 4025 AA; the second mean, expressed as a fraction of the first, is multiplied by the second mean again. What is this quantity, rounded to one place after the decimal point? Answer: 1.3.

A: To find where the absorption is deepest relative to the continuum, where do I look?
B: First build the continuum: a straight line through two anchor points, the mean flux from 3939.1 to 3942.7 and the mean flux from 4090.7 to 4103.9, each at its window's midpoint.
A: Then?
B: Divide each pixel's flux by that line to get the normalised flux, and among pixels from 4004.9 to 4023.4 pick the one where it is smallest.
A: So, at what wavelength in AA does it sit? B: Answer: 4022.50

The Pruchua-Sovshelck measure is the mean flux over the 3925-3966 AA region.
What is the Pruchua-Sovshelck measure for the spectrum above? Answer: 0.58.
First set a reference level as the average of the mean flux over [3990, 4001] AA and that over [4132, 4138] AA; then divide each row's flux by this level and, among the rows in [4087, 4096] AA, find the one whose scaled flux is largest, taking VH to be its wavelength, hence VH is 4089.74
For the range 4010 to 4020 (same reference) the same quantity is 4018.79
